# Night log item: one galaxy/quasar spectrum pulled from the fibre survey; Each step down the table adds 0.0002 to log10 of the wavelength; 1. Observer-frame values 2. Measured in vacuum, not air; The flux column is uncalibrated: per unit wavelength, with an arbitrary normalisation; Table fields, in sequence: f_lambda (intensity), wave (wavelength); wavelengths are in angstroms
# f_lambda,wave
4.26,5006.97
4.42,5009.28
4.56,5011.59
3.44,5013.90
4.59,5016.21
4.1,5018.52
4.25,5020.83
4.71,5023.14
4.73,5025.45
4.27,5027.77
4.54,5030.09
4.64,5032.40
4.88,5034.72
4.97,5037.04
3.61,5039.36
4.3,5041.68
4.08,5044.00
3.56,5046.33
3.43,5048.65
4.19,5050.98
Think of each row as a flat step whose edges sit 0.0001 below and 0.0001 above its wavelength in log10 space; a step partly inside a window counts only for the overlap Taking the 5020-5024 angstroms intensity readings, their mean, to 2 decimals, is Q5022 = 4.48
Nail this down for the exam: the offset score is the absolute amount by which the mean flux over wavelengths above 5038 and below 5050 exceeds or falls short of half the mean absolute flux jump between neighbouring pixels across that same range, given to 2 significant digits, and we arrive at 3.6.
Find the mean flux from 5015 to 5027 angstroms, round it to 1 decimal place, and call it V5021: 4.5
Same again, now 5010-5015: 4.0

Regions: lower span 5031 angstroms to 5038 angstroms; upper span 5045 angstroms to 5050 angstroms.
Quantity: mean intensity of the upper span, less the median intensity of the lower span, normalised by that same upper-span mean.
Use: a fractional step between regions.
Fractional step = -0.4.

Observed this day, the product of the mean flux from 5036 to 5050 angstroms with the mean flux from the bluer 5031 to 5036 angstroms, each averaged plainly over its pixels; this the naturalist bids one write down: 19.0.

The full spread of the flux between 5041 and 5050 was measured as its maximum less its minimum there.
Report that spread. 0.87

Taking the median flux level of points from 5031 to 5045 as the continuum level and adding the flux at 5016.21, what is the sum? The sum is 9.06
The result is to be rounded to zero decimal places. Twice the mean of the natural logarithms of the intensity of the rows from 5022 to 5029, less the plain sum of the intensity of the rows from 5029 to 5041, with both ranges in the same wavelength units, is -20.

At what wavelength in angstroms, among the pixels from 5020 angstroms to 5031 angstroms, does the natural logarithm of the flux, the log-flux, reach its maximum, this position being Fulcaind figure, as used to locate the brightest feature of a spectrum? 5025.45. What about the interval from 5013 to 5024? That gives 5023.14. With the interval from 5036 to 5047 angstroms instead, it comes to 5037.04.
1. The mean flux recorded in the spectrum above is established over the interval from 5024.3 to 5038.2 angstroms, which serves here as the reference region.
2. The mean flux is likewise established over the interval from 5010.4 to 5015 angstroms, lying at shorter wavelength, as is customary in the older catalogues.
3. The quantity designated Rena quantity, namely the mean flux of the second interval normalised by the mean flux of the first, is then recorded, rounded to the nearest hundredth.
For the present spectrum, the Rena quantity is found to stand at 0.86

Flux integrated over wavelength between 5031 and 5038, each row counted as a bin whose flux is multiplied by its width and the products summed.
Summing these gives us 34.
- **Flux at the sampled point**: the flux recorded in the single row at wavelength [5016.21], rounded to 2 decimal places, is 4.59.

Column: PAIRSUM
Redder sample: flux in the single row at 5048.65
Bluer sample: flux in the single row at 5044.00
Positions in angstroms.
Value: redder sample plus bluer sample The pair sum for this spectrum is 7.5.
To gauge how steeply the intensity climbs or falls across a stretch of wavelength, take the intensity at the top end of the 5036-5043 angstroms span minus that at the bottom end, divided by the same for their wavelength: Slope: -0.14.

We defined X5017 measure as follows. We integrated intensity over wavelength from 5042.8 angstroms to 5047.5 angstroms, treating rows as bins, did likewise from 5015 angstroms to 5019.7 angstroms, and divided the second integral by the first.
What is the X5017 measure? 1.13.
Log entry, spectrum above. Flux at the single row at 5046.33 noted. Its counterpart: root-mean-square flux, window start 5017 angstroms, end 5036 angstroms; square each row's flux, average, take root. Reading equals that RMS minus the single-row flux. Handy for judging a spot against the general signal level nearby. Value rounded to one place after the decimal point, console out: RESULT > 1.0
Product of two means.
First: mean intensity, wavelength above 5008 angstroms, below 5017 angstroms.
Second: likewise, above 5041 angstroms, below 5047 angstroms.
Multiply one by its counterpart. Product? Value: 16.9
